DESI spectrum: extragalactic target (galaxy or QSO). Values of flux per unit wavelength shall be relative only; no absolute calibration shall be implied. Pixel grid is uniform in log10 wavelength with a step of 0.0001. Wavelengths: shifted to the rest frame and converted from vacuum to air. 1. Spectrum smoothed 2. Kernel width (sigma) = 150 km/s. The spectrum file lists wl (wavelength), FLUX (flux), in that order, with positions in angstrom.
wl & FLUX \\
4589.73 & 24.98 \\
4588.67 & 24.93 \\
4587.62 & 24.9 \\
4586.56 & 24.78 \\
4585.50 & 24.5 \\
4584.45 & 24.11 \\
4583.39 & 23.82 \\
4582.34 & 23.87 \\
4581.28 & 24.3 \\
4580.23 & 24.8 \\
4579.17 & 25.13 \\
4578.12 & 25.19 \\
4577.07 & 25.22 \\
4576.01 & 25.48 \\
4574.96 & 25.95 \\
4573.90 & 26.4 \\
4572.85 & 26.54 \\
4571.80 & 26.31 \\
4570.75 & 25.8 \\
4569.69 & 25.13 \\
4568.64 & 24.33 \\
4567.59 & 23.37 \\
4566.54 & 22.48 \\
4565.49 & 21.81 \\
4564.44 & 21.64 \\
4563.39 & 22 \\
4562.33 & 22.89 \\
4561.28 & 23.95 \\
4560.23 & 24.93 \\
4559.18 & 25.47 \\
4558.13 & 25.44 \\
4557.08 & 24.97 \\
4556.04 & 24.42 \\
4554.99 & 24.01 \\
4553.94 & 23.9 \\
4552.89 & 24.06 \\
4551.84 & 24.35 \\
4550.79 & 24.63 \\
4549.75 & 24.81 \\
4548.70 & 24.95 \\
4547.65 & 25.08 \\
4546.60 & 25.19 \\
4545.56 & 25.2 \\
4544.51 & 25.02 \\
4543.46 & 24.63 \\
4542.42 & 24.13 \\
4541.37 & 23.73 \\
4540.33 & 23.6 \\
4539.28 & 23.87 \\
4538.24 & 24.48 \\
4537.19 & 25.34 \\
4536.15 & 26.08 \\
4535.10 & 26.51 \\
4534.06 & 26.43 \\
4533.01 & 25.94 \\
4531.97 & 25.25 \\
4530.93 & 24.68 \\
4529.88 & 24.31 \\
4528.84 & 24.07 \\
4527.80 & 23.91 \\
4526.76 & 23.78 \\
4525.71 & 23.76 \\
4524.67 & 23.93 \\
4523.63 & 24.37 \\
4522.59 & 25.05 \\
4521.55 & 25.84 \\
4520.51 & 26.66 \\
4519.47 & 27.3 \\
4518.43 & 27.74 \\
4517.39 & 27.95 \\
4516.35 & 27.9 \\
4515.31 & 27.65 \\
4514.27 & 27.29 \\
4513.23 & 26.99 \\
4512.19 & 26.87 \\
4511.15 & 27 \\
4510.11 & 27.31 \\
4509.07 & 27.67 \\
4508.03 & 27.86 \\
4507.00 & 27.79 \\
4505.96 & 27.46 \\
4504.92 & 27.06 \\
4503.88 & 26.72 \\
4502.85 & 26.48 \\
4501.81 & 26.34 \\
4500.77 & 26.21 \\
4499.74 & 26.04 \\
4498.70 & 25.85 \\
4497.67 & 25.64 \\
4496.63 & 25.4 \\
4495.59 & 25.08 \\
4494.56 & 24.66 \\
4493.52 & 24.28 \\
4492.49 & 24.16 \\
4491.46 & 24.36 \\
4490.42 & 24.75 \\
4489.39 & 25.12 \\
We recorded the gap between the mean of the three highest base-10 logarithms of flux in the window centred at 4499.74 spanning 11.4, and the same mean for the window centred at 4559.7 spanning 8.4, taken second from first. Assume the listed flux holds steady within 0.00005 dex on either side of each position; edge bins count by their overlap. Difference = 0.024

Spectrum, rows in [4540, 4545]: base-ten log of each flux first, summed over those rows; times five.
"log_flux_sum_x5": 34.6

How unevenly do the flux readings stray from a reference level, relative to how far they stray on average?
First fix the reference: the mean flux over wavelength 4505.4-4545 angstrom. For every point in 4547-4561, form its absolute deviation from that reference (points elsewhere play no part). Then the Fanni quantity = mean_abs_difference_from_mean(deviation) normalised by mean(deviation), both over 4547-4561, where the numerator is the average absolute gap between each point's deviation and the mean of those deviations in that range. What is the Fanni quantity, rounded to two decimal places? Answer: 0.39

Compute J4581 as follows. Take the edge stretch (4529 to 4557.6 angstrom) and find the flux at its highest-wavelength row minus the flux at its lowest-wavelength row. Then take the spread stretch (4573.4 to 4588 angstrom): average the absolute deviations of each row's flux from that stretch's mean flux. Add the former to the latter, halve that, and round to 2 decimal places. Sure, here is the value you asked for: 0.62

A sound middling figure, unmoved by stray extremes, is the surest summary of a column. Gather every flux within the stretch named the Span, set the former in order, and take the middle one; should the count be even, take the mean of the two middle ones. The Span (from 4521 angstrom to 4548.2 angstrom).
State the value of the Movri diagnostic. 24.7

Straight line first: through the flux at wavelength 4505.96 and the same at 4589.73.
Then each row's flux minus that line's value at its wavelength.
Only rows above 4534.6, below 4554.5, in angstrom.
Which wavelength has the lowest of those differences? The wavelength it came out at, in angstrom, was 4540.33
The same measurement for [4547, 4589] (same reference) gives 4564.44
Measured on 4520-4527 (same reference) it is 4525.71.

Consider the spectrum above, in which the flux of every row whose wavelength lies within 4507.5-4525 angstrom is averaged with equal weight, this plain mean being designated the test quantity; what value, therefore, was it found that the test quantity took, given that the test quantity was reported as 26.8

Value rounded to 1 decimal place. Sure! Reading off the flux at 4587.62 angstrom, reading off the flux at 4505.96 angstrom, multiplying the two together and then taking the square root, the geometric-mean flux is 26.1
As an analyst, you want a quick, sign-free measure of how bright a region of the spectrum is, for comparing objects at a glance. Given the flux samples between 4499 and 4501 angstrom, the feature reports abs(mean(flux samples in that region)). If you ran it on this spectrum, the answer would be 26.1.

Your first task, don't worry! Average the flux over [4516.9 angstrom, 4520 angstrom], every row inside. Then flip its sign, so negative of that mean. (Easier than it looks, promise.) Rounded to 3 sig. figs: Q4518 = -27.7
